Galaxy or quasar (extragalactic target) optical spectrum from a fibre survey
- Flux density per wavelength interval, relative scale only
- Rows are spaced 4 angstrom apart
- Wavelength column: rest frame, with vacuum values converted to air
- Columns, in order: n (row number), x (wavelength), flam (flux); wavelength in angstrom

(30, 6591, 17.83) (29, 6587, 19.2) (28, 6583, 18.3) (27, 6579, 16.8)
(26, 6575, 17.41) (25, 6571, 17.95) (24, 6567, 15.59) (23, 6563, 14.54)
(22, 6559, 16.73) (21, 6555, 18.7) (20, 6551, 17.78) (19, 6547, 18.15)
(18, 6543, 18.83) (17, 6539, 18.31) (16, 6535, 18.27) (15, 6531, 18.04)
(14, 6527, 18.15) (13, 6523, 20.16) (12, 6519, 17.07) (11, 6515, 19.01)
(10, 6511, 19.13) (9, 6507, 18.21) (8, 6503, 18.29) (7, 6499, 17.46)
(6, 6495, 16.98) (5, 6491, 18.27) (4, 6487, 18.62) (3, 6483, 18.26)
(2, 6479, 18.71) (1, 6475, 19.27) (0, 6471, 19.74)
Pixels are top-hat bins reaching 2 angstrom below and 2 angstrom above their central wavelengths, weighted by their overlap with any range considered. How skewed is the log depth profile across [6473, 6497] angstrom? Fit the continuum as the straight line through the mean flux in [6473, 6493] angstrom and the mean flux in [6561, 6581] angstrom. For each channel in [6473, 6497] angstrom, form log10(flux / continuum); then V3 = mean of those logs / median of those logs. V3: 2.7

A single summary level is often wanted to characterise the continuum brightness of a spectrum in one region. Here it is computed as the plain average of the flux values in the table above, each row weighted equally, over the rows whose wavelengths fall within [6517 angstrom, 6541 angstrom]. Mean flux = 18.33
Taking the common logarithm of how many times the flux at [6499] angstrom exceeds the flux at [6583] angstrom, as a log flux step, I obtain -0.02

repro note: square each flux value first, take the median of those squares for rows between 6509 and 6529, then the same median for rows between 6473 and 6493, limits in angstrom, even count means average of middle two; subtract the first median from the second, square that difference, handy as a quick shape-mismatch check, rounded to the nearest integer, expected 215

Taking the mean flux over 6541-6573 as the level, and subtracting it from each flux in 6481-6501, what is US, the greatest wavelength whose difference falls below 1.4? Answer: 6499 angstrom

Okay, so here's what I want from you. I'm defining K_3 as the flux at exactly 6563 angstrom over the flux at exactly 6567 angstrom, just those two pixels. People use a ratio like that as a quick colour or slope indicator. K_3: 0.93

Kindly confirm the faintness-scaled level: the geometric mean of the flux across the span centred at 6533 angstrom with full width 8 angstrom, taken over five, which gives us 3.63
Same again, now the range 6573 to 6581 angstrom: 3.42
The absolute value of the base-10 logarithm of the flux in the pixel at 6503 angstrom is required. 1.26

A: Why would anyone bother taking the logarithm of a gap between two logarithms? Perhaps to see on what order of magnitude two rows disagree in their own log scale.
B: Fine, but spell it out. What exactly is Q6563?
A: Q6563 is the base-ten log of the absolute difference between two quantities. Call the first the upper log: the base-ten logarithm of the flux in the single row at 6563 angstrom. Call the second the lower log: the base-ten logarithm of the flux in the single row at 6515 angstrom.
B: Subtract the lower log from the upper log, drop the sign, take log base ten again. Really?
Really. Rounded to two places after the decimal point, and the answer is -0.93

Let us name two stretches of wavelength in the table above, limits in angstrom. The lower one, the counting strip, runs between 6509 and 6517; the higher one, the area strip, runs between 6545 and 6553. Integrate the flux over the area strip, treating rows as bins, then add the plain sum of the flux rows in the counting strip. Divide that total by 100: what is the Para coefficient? 1.82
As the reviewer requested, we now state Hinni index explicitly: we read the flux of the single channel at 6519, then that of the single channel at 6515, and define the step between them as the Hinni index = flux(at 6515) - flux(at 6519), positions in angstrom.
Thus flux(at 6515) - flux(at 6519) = 1.9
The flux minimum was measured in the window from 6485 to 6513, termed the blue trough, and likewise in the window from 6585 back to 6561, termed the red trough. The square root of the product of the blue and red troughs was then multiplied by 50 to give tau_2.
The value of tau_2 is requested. 786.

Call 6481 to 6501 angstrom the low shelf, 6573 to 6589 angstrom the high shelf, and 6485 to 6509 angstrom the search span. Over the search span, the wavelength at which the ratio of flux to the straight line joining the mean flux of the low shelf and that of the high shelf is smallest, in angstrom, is 6495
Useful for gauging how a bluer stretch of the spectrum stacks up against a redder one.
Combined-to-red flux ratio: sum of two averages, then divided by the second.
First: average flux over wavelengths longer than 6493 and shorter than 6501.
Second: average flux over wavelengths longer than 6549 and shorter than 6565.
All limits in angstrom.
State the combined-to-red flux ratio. 2.02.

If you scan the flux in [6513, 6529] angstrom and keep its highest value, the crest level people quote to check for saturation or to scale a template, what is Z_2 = 20.16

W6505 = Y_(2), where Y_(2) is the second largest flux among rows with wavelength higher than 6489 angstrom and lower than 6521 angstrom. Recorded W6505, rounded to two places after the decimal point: 19.01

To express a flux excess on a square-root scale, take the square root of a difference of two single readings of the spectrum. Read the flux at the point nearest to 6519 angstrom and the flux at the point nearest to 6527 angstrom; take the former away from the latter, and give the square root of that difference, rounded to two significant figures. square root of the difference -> 1.0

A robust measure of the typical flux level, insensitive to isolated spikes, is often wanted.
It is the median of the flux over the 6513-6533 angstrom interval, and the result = 18.15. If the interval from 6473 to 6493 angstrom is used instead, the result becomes 18.62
